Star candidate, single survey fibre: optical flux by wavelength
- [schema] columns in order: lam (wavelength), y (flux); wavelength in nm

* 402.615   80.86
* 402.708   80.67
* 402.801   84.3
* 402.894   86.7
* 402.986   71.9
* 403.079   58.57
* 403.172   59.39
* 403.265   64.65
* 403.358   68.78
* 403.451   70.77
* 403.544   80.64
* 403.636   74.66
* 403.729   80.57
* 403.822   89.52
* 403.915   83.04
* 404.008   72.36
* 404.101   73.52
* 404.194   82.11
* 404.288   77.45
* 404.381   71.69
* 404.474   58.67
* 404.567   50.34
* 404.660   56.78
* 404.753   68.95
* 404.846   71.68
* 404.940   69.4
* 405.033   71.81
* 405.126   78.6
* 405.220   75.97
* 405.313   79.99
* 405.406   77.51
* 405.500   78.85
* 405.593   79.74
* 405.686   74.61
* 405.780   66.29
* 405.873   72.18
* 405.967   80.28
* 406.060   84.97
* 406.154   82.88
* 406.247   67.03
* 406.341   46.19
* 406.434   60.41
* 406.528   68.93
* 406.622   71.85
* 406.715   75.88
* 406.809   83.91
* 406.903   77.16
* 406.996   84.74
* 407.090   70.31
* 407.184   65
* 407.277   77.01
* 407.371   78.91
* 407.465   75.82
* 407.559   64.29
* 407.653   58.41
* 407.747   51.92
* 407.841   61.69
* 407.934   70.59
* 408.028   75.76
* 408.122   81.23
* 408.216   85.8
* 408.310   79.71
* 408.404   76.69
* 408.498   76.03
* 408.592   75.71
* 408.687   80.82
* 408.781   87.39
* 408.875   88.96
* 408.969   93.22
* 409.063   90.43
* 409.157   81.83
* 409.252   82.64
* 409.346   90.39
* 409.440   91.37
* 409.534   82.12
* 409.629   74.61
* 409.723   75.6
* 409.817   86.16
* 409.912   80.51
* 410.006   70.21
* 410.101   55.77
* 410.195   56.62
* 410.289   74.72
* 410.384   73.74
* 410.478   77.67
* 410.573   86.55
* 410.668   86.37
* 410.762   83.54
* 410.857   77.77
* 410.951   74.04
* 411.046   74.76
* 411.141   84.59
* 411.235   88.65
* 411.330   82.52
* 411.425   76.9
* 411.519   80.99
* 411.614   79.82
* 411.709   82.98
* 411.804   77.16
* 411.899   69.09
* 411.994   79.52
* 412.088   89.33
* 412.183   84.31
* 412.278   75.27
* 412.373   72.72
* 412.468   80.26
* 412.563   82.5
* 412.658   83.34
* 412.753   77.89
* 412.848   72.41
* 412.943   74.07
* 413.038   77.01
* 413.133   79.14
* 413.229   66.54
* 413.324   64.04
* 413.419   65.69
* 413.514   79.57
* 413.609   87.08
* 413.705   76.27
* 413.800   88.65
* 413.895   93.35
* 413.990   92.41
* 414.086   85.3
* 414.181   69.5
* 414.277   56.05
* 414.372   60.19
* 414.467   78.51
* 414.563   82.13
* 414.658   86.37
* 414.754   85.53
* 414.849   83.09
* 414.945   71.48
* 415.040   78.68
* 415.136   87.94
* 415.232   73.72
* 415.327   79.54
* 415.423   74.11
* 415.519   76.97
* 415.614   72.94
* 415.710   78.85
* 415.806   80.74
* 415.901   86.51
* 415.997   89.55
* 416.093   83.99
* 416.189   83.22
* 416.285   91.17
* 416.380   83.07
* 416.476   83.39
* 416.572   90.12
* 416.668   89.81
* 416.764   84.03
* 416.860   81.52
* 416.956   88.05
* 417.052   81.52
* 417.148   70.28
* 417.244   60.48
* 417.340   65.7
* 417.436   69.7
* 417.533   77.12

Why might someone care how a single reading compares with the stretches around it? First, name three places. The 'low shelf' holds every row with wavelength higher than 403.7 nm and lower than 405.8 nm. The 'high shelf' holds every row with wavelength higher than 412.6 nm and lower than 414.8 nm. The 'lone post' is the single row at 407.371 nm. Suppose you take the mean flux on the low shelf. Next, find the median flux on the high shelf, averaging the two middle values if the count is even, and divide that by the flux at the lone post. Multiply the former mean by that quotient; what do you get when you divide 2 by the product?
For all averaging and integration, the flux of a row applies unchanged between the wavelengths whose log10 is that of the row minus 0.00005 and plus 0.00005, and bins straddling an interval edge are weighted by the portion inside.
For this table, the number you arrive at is 0.0274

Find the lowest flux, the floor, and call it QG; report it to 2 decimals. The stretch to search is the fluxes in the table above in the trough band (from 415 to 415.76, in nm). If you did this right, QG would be 72.94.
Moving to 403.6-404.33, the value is 72.36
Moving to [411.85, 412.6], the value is 69.09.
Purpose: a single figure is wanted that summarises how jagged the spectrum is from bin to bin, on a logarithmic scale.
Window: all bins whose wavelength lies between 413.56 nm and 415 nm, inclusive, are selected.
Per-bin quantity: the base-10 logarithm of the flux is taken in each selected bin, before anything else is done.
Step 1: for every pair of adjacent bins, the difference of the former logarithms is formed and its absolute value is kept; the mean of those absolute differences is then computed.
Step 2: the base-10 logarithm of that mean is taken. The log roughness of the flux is -1.34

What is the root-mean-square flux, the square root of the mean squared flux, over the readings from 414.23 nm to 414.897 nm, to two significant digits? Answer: 77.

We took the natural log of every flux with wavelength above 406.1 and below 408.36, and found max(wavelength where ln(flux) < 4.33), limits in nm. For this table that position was 408.028 nm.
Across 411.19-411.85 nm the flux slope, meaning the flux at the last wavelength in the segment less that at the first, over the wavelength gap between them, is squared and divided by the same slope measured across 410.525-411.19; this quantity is -118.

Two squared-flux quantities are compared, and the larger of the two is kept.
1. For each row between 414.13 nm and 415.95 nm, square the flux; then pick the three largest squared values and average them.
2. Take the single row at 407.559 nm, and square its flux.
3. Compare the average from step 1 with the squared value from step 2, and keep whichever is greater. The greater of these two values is 7559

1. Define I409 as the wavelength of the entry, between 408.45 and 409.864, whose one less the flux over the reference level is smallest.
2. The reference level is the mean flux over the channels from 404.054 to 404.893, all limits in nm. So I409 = 408.969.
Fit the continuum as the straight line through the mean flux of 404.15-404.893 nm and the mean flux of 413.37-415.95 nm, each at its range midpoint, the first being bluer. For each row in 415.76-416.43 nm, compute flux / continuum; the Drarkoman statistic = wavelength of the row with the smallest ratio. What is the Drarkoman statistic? 415.806 nm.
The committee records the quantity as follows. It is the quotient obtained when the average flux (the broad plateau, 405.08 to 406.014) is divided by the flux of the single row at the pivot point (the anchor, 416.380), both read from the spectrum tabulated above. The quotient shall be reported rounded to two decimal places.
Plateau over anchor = 0.92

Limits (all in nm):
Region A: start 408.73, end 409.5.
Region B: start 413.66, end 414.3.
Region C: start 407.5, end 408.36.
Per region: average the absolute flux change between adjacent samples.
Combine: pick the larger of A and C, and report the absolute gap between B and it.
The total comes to 2.5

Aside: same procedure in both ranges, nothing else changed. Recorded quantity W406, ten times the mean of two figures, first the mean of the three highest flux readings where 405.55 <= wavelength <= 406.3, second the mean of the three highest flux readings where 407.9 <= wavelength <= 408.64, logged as 825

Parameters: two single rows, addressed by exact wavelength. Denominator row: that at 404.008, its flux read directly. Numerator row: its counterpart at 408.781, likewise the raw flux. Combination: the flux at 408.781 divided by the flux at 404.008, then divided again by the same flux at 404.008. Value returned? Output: 0.0167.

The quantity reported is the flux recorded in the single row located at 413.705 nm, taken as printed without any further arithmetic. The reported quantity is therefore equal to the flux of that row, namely 76.27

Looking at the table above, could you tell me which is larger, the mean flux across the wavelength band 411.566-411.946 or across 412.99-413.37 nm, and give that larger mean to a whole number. 77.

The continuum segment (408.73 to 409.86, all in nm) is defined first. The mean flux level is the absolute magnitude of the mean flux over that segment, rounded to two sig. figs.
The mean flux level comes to 85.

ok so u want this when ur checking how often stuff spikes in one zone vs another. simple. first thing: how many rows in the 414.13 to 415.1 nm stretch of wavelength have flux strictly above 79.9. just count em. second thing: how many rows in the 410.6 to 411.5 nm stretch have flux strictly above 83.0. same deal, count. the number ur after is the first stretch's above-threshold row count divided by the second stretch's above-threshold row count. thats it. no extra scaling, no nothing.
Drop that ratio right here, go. 1.0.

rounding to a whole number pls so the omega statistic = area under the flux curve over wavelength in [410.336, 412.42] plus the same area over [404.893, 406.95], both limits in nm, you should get 318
